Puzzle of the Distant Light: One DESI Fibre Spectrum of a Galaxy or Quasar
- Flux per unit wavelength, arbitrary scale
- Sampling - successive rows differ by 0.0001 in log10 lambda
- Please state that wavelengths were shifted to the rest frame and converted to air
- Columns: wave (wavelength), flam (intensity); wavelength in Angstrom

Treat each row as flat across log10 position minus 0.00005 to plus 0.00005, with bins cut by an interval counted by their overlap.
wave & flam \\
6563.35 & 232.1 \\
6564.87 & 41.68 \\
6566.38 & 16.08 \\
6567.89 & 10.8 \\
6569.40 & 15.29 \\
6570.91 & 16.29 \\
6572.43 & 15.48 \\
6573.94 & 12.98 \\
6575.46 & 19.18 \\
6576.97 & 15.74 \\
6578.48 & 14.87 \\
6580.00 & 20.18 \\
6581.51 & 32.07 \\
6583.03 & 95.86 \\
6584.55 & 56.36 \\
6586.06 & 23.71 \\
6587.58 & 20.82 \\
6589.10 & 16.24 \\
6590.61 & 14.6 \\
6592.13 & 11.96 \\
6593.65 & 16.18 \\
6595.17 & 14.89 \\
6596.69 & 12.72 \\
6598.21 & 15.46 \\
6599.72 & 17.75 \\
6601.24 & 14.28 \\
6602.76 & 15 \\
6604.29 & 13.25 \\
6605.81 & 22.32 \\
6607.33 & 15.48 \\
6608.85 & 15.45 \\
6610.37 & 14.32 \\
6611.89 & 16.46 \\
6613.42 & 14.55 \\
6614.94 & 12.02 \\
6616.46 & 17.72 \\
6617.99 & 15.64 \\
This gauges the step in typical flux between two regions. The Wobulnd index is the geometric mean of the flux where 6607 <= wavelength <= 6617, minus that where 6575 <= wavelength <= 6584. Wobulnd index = -11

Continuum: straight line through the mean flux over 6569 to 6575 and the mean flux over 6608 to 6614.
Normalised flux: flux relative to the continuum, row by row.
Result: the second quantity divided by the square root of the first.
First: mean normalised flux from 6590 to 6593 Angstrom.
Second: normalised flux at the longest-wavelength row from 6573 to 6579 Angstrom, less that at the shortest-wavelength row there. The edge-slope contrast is 0.13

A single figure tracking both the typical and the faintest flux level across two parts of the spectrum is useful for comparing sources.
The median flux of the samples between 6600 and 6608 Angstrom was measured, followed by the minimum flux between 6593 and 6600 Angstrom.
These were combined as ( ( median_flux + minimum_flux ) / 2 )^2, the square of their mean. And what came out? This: 192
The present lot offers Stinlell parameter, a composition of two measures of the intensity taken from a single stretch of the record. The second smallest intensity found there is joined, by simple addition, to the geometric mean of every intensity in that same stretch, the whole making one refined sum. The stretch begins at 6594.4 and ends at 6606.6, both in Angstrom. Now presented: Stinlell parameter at 28.7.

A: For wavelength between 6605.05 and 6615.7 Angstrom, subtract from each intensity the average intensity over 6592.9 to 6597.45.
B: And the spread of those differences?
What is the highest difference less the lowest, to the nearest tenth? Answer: 10.3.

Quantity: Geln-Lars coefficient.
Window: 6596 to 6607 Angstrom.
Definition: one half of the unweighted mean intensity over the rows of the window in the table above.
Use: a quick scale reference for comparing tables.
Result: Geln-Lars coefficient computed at 7.9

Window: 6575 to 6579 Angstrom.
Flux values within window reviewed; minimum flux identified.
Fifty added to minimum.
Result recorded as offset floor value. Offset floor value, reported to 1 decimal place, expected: 64.9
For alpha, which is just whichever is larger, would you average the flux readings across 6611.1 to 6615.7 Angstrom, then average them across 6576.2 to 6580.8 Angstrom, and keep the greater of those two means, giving 17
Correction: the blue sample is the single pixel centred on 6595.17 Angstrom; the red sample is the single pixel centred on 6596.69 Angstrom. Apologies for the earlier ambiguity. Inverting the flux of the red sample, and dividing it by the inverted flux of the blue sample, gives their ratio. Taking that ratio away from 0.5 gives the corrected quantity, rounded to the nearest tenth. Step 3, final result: -0.7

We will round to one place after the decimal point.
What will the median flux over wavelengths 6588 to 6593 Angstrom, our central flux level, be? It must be 14.6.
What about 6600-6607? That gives 14.6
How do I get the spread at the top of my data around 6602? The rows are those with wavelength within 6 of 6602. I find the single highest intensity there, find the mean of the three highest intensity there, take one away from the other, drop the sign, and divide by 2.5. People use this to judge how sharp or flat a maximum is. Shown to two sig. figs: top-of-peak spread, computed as 1.5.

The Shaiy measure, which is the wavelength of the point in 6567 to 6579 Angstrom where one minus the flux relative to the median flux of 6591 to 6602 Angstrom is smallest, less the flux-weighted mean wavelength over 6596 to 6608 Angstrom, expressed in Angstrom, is -26.8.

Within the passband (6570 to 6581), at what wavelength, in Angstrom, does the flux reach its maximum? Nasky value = 6580.00 Angstrom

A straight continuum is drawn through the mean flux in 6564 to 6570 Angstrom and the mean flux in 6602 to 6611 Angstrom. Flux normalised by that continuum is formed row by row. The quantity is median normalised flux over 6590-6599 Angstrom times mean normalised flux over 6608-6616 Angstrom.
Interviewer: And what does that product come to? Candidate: 0.8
